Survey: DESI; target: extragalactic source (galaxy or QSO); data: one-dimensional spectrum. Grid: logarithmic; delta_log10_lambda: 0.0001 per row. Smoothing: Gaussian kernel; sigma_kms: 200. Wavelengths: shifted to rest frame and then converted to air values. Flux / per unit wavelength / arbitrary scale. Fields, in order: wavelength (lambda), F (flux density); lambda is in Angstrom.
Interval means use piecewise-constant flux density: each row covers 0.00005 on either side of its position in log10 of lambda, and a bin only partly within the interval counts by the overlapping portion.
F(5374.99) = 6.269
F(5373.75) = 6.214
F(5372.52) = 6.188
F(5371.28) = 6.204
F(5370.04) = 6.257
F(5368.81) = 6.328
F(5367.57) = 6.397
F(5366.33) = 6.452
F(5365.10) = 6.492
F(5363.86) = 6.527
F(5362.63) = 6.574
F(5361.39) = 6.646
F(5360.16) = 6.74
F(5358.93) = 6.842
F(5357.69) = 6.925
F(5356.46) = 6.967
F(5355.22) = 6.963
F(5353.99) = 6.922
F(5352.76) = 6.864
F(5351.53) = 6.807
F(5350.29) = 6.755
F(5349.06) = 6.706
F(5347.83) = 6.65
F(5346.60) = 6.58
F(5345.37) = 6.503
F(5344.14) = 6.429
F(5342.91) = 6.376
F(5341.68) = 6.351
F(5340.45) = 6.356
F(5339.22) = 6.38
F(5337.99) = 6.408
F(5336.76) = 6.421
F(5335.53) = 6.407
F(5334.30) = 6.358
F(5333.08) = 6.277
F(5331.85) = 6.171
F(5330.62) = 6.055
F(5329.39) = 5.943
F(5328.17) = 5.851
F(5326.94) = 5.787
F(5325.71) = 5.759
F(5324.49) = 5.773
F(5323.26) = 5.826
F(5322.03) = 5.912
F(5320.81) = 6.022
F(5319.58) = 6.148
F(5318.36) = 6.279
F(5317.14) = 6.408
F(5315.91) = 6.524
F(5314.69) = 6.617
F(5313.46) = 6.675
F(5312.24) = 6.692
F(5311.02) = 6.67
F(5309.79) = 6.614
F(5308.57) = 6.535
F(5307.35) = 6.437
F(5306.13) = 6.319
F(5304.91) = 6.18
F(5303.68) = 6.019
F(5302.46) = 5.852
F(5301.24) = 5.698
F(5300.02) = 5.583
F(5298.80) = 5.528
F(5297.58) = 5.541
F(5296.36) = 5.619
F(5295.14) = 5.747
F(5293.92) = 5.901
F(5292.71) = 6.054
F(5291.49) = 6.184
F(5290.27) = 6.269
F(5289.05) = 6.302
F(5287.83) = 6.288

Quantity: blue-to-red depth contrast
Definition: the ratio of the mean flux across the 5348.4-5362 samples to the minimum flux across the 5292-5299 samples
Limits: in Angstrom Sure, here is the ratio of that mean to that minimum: 1.24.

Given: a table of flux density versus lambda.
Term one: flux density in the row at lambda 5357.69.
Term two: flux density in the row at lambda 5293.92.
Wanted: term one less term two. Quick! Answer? 1.02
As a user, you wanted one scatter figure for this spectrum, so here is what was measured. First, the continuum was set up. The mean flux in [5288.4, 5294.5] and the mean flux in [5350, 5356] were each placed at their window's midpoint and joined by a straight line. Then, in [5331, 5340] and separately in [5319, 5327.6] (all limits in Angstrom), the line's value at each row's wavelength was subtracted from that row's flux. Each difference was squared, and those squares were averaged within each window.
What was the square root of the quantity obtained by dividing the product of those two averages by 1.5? 0.17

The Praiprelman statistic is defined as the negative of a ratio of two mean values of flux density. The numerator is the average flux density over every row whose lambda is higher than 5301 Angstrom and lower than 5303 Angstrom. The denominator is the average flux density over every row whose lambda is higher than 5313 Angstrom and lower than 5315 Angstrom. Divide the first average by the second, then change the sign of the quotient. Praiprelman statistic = -0.87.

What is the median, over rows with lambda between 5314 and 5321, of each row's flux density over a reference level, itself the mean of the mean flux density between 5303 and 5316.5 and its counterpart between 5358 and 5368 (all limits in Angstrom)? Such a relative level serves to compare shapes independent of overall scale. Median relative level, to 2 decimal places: 0.97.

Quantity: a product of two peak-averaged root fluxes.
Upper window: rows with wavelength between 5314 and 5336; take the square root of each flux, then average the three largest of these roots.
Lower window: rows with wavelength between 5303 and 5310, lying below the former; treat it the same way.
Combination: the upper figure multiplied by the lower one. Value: 6.52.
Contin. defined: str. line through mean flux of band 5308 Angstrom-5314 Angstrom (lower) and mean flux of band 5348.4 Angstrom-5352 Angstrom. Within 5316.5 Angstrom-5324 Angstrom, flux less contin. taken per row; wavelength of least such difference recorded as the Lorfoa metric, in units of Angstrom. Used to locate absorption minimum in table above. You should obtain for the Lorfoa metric 5323.26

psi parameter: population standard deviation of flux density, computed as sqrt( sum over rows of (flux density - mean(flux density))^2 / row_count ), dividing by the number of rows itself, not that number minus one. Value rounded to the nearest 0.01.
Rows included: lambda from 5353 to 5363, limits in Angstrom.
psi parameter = 0.14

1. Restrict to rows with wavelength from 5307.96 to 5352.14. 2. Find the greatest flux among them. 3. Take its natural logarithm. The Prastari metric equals 1.92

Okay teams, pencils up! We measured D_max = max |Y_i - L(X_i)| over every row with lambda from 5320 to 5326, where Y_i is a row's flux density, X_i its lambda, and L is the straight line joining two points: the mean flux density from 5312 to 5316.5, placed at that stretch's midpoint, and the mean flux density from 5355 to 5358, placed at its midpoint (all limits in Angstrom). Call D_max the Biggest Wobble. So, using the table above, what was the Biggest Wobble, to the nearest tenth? 1.0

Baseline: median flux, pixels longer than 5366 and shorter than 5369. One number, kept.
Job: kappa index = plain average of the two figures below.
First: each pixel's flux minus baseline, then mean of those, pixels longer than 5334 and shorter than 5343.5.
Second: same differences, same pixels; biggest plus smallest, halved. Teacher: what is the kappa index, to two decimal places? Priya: -0.01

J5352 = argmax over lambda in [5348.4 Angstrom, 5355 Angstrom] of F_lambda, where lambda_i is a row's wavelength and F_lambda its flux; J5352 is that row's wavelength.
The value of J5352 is 5353.99 Angstrom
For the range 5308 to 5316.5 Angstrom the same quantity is 5312.24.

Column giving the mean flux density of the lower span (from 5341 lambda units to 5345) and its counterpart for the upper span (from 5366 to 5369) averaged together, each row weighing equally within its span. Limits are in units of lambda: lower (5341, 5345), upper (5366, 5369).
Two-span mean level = 6.39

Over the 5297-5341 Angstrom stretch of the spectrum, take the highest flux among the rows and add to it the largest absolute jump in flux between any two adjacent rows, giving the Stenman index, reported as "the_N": 6.9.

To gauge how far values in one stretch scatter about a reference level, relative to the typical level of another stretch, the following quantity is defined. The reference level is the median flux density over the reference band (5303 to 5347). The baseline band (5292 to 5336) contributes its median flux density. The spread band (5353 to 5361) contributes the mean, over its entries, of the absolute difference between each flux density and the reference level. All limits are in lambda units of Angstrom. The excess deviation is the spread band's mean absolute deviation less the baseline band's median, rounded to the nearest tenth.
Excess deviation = -5.5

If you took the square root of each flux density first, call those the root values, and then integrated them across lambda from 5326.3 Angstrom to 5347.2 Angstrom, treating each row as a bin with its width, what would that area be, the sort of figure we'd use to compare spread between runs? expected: 52.3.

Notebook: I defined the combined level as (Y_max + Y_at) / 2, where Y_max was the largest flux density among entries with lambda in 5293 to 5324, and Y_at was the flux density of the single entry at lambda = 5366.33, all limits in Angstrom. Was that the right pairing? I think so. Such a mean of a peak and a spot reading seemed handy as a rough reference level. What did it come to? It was 6.57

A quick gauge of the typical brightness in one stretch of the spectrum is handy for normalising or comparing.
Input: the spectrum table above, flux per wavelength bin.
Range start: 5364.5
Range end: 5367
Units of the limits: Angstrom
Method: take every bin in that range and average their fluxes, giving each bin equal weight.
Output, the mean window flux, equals 6.47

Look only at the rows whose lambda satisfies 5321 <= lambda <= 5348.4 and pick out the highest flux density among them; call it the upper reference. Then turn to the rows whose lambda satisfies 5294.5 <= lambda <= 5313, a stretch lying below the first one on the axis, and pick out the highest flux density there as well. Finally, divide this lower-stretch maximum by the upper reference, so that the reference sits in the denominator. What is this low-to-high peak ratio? 1.01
